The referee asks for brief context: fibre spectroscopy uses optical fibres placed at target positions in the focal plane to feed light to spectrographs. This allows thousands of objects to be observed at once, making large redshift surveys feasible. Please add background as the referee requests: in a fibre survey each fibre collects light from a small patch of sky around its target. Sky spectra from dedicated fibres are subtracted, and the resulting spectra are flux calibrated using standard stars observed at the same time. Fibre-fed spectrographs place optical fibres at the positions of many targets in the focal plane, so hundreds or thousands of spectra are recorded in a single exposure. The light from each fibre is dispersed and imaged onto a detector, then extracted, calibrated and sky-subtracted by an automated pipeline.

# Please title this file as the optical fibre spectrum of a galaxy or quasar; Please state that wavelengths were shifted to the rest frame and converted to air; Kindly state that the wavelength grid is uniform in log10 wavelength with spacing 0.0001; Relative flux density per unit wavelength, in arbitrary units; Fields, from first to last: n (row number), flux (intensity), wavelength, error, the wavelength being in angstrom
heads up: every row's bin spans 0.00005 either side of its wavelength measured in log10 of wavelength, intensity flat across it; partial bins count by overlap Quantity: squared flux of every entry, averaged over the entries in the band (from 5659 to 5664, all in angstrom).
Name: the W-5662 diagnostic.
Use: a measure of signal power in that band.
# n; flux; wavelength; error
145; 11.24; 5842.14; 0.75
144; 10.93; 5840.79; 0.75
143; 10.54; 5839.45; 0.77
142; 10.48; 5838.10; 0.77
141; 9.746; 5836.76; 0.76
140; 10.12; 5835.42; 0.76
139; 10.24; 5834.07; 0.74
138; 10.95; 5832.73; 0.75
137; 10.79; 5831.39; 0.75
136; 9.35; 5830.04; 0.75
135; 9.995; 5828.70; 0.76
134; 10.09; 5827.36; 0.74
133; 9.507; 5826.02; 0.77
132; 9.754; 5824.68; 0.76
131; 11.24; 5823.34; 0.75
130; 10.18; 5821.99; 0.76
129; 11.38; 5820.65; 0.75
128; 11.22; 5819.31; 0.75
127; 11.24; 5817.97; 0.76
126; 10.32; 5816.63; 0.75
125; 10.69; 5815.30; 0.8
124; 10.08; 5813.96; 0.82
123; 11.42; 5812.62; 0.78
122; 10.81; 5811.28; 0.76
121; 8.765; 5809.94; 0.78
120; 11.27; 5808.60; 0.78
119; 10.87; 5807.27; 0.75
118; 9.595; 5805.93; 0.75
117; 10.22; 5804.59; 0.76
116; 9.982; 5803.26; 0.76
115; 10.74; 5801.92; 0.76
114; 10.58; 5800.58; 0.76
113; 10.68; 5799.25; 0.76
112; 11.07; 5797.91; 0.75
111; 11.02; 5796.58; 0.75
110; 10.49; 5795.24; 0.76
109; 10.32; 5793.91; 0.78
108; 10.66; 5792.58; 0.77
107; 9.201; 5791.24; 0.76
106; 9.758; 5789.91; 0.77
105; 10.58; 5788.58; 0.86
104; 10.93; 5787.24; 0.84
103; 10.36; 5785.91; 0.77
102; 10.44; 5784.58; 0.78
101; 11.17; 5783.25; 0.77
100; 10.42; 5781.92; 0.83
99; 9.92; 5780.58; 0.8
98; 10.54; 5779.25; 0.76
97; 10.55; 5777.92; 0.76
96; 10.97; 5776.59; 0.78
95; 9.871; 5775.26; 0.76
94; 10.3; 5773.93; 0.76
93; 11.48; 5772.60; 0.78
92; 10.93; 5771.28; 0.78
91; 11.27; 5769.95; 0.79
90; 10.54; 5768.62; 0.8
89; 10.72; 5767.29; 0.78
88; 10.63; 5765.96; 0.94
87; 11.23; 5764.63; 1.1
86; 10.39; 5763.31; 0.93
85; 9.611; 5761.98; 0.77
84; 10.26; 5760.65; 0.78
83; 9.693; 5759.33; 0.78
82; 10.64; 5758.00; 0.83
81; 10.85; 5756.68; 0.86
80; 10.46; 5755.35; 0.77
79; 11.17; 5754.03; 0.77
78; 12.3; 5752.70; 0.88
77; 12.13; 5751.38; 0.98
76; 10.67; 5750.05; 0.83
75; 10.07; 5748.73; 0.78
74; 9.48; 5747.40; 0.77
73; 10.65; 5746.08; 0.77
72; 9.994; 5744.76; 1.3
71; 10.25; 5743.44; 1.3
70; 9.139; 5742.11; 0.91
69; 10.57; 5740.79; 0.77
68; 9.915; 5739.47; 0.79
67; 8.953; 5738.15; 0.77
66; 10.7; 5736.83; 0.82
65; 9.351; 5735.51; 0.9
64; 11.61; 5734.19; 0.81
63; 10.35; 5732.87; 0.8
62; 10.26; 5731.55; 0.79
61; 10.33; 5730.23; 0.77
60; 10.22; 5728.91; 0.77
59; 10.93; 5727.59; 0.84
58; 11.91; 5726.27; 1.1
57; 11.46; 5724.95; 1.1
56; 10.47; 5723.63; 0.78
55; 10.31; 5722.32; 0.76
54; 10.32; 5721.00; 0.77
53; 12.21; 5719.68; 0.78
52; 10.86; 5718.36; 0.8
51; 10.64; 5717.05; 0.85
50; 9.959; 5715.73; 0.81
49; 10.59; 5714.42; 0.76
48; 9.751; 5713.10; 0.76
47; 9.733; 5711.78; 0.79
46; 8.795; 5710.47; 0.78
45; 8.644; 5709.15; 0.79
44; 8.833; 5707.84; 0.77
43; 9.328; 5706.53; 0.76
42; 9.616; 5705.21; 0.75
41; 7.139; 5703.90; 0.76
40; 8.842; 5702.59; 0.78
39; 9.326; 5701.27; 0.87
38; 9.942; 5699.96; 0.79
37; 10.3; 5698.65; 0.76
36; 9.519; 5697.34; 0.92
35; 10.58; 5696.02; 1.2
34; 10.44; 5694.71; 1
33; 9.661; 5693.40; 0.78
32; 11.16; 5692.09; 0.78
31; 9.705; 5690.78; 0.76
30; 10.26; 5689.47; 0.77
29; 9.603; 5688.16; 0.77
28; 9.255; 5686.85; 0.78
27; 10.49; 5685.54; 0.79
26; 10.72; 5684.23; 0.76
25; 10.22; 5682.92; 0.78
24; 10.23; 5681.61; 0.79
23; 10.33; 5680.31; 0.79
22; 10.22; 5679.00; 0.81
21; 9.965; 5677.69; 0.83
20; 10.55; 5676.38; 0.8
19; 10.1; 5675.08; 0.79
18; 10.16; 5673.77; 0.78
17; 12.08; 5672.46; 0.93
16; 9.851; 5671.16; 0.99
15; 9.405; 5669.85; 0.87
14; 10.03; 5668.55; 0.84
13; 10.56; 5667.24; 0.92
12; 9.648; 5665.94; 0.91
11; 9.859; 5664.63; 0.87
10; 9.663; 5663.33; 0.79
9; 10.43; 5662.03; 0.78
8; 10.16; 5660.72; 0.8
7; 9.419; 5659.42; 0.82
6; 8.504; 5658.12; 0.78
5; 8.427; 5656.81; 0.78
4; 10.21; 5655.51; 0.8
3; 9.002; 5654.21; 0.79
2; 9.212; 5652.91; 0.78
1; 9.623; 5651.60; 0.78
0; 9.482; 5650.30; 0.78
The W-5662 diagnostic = 99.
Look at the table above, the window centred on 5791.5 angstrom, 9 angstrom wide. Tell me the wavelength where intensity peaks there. 5787.24 angstrom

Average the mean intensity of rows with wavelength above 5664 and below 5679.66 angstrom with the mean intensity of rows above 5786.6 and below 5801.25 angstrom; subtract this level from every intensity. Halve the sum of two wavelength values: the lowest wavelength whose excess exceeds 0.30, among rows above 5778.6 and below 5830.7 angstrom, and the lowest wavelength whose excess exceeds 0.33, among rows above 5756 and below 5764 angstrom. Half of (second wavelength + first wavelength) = 5770.0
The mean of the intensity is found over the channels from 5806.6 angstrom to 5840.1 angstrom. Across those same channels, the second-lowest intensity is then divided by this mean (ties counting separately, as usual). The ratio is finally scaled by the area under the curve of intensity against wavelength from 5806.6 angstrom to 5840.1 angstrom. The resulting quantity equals 313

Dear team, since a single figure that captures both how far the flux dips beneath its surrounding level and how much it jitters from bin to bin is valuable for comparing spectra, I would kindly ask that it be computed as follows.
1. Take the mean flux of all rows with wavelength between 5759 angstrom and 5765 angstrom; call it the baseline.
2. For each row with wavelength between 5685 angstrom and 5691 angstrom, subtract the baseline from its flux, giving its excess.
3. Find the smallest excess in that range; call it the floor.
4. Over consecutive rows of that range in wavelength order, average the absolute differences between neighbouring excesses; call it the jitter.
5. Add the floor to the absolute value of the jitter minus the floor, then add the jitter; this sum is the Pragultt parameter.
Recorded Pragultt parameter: 1.4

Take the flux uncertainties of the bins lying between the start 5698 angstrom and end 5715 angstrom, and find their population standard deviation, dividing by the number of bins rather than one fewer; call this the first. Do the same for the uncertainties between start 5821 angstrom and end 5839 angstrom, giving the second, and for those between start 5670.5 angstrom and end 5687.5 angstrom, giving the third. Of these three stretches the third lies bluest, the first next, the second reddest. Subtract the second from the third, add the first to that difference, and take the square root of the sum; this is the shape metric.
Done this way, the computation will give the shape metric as 0.29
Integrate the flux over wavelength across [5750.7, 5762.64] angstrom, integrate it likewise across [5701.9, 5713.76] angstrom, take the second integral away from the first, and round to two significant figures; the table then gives 23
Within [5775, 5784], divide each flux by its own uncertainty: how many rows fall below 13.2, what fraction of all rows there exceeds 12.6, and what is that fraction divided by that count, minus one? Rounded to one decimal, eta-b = -0.8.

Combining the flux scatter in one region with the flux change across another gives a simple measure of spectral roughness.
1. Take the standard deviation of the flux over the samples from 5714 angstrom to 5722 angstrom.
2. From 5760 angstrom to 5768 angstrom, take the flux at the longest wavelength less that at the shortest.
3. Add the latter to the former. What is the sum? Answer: 1.2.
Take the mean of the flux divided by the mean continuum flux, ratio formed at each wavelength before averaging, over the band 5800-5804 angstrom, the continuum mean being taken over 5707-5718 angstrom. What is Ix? 1.08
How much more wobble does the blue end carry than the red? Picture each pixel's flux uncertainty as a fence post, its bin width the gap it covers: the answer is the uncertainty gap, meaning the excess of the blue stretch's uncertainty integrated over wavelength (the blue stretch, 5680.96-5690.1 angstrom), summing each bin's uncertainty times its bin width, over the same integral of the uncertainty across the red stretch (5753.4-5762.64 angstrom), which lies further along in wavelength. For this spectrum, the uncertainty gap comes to -0.2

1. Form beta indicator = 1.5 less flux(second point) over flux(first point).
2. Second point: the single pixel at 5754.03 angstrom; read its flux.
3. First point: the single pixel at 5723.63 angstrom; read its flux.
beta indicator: 0.43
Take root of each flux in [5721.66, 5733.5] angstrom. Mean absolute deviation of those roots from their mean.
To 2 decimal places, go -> 0.07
